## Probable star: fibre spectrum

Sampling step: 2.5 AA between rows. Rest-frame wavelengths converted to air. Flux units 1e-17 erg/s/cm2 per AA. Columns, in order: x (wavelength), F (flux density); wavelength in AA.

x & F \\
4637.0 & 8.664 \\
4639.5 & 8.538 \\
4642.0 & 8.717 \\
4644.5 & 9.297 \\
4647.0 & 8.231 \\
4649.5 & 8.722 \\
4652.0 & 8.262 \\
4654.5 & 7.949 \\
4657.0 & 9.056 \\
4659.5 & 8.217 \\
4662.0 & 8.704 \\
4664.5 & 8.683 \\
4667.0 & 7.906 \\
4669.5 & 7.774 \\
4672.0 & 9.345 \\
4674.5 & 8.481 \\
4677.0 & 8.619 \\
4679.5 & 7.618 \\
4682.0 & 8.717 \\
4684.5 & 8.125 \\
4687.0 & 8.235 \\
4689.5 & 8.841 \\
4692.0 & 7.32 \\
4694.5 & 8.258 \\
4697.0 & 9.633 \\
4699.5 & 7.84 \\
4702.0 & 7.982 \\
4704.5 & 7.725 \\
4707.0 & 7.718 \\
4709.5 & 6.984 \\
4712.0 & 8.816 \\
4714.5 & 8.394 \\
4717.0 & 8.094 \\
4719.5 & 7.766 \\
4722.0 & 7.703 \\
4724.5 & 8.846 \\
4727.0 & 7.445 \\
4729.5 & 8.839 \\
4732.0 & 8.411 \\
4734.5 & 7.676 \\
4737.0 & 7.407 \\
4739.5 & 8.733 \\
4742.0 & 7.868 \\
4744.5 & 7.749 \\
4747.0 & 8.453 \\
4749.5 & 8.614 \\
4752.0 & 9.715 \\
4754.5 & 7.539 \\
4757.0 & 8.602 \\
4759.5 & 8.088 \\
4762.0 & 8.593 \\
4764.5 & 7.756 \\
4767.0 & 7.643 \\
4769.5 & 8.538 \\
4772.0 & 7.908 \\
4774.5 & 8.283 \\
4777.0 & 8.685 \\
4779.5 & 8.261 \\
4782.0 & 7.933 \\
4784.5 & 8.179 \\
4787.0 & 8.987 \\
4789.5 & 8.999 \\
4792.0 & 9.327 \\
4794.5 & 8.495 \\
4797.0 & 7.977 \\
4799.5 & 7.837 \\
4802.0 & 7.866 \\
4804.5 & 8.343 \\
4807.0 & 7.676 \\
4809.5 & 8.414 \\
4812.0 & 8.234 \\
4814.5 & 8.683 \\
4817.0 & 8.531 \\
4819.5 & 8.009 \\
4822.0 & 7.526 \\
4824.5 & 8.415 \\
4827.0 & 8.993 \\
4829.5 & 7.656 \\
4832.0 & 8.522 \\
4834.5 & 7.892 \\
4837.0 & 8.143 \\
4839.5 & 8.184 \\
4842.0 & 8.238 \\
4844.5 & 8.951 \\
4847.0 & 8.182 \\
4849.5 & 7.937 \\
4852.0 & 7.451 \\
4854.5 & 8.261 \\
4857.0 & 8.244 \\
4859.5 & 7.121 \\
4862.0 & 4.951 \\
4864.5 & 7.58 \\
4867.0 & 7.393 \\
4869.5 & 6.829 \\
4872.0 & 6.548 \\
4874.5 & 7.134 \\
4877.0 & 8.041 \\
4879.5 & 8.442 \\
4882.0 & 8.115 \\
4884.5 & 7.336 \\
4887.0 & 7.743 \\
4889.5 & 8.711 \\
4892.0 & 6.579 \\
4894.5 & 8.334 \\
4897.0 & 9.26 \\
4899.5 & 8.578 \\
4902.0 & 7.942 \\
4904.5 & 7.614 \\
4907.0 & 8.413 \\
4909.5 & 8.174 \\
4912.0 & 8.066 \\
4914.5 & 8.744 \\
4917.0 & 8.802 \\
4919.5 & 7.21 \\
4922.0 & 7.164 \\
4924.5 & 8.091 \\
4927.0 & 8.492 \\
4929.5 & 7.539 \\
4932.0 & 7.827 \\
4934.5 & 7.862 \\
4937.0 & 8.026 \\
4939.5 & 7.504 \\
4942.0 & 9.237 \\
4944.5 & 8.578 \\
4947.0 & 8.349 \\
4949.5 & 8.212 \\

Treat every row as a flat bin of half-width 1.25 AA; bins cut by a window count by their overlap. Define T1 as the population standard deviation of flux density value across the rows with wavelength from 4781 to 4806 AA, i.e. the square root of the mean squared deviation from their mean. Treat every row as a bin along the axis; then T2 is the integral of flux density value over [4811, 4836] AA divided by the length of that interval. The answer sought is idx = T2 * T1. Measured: 4.22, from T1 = 0.51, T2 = 8.25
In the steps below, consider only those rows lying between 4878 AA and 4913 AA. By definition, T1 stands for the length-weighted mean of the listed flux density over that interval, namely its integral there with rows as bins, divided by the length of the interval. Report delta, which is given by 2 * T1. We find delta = 16.2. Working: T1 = 8.09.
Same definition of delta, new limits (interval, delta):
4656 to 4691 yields 16.9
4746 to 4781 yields 16.7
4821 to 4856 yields 16.3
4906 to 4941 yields 16.0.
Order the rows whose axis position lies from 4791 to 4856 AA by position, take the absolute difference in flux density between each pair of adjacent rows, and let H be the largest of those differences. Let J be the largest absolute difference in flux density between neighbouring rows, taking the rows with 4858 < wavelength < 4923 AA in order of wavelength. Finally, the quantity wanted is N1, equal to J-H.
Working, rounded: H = 1.34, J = 2.6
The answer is 1.3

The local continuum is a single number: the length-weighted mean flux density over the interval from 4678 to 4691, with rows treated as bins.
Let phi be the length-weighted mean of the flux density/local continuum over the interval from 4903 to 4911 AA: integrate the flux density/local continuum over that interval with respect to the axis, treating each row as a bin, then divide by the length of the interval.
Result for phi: 0.97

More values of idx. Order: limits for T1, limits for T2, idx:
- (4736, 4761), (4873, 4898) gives 5.21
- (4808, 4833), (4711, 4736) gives 3.53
